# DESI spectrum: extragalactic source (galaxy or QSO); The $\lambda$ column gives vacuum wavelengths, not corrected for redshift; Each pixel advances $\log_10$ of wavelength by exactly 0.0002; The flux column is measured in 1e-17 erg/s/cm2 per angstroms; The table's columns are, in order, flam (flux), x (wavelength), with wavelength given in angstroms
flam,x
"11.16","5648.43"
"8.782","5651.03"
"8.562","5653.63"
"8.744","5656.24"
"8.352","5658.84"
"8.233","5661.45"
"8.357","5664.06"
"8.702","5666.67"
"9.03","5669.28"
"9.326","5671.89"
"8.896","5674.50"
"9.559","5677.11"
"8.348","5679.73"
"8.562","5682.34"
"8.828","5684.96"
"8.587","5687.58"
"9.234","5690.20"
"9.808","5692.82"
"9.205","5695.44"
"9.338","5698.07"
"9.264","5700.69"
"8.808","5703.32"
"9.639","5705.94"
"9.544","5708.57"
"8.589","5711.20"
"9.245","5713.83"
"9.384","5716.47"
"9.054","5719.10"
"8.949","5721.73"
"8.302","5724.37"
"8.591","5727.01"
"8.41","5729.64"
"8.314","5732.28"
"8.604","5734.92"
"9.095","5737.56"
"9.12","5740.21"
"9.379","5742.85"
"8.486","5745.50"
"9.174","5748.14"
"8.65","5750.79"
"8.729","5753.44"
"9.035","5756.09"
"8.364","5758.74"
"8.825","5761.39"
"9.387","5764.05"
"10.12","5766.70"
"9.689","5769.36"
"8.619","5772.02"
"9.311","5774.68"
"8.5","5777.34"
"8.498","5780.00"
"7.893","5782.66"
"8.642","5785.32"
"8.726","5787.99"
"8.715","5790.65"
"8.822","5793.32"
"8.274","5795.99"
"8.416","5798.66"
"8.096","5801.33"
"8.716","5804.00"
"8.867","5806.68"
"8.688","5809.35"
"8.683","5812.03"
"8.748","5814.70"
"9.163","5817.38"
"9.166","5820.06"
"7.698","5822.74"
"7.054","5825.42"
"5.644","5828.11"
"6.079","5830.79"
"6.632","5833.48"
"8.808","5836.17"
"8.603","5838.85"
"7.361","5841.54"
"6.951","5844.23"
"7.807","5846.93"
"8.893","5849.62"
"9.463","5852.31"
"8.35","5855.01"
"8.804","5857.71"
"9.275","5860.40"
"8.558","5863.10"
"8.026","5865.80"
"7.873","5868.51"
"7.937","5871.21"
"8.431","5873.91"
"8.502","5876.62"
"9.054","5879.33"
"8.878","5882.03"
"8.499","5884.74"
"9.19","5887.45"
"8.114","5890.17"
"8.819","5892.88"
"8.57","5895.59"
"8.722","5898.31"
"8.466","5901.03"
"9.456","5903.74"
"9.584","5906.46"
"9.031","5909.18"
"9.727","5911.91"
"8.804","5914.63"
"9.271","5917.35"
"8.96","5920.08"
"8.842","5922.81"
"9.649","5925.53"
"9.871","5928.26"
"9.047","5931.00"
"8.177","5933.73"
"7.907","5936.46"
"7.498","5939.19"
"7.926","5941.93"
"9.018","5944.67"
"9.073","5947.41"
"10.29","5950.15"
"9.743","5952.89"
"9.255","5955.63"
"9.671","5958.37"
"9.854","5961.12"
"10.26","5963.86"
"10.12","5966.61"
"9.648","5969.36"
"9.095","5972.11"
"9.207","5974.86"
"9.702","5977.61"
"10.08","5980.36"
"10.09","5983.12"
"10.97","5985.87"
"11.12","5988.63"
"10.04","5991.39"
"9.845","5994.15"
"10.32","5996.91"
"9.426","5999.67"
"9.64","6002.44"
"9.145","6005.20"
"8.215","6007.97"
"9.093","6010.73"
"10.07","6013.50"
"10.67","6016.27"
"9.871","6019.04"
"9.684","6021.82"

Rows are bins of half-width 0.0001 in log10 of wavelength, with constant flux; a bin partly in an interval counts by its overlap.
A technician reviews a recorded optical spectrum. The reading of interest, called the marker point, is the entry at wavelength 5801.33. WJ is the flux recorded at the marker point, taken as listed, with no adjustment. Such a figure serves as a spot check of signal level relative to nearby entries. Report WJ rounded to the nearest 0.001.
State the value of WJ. 8.096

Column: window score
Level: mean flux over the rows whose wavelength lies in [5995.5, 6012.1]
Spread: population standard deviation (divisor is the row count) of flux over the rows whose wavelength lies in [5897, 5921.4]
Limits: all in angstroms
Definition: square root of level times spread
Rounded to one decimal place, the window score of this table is 1.9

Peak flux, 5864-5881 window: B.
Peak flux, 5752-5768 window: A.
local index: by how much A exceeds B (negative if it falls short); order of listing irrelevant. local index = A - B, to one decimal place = 1.1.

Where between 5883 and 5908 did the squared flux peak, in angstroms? 5906.46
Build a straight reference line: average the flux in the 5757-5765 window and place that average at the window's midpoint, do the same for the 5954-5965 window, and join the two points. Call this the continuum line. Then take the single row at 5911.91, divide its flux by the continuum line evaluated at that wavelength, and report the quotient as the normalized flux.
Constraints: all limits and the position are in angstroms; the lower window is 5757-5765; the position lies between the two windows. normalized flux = 1.02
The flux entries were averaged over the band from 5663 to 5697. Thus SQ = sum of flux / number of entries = 9.0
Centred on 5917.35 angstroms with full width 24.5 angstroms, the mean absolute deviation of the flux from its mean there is 0.36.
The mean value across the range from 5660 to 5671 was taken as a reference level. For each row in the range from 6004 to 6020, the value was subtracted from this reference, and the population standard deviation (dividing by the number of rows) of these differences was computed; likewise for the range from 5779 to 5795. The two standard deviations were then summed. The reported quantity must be 1.10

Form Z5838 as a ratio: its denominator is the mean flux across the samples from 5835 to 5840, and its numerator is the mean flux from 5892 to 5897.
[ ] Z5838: 1.00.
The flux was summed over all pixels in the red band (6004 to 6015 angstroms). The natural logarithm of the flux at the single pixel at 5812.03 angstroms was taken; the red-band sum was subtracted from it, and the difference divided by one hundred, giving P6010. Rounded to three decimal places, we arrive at -0.344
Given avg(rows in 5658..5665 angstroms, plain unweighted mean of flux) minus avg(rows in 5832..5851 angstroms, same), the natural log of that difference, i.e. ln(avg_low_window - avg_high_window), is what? -0.8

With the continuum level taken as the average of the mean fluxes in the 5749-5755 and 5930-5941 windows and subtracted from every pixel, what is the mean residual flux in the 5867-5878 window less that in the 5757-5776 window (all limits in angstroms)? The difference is -1.0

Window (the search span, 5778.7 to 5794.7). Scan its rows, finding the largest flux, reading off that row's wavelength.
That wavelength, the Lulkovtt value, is 5793.32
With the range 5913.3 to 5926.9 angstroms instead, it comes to 5925.53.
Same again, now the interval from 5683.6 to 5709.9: 5692.82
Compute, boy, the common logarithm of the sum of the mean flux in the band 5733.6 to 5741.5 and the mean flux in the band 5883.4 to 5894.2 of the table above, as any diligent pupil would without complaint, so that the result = 1.25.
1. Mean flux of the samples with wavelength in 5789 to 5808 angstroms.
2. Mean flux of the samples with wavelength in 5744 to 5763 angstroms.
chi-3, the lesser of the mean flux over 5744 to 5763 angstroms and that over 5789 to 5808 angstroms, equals 8.56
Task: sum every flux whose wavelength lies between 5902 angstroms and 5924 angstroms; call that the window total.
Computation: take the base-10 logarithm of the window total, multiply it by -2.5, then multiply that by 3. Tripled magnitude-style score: -14.0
